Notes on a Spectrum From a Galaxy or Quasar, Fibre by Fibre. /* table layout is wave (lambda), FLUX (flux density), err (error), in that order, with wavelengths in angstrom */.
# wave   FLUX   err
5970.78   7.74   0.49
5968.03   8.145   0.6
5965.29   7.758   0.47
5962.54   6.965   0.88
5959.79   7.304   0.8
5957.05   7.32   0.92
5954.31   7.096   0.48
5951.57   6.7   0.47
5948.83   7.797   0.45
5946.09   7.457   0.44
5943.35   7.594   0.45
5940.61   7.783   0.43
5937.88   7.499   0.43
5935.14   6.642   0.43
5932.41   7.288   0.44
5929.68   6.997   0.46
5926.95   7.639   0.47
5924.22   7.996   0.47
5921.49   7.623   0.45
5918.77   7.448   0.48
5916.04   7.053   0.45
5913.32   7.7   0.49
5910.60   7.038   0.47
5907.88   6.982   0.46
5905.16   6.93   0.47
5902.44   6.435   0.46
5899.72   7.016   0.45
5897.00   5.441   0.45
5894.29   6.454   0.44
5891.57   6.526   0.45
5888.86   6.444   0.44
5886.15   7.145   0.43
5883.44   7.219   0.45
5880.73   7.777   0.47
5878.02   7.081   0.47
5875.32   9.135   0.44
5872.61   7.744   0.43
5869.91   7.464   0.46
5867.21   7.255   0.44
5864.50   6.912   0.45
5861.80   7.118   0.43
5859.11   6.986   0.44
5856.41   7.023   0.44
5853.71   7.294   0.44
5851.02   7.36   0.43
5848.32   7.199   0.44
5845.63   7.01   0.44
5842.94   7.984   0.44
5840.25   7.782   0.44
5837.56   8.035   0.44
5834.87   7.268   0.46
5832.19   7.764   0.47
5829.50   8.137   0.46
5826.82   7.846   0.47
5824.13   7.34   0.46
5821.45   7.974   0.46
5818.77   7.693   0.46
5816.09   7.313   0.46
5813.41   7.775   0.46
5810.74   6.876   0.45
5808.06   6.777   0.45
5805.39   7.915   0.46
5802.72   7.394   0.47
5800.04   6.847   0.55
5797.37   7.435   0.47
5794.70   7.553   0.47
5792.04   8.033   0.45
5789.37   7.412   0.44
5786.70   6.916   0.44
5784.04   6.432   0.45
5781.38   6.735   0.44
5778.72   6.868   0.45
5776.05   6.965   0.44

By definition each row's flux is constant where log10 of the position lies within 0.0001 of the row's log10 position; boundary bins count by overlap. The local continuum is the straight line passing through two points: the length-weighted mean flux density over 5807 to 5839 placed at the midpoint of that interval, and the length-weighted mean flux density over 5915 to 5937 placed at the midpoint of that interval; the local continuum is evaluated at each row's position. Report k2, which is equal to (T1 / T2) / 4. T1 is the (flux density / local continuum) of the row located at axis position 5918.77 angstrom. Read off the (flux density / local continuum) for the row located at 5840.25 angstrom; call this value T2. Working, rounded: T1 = 1.01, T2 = 1.03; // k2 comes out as 0.245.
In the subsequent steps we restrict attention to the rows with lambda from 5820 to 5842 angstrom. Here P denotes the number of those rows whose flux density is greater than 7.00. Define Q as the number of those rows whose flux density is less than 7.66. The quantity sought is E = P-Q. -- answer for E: 6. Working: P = 8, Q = 2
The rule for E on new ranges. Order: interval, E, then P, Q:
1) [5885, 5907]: -6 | 2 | 8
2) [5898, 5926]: -1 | 7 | 8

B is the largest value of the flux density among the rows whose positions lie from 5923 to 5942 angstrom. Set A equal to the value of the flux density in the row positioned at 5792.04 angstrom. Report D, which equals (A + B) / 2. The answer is 8.01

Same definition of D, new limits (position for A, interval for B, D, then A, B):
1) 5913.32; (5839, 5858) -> 7.84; 7.7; 7.984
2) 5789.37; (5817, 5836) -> 7.77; 7.412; 8.137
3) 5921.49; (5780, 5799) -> 7.83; 7.623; 8.033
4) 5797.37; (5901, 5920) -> 7.57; 7.435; 7.7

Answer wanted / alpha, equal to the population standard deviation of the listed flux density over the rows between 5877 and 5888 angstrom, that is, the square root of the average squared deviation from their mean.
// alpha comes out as 0.28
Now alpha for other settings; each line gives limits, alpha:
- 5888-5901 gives 0.51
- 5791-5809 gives 0.44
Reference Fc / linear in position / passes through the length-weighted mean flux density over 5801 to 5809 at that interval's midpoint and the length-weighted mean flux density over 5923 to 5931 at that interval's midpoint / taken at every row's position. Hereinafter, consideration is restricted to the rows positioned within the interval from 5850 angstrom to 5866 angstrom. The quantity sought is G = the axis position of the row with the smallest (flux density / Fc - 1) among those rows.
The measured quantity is 5864.50 angstrom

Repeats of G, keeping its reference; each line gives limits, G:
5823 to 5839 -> 5834.87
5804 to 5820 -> 5808.06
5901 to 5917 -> 5902.44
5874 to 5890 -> 5888.86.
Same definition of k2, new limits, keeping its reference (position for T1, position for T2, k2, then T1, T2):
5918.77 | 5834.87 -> 0.263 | 1.01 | 0.96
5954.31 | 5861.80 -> 0.256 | 0.97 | 0.95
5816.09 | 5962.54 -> 0.251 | 0.96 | 0.96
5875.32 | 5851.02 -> 0.313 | 1.23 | 0.98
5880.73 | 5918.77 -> 0.258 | 1.04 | 1.01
